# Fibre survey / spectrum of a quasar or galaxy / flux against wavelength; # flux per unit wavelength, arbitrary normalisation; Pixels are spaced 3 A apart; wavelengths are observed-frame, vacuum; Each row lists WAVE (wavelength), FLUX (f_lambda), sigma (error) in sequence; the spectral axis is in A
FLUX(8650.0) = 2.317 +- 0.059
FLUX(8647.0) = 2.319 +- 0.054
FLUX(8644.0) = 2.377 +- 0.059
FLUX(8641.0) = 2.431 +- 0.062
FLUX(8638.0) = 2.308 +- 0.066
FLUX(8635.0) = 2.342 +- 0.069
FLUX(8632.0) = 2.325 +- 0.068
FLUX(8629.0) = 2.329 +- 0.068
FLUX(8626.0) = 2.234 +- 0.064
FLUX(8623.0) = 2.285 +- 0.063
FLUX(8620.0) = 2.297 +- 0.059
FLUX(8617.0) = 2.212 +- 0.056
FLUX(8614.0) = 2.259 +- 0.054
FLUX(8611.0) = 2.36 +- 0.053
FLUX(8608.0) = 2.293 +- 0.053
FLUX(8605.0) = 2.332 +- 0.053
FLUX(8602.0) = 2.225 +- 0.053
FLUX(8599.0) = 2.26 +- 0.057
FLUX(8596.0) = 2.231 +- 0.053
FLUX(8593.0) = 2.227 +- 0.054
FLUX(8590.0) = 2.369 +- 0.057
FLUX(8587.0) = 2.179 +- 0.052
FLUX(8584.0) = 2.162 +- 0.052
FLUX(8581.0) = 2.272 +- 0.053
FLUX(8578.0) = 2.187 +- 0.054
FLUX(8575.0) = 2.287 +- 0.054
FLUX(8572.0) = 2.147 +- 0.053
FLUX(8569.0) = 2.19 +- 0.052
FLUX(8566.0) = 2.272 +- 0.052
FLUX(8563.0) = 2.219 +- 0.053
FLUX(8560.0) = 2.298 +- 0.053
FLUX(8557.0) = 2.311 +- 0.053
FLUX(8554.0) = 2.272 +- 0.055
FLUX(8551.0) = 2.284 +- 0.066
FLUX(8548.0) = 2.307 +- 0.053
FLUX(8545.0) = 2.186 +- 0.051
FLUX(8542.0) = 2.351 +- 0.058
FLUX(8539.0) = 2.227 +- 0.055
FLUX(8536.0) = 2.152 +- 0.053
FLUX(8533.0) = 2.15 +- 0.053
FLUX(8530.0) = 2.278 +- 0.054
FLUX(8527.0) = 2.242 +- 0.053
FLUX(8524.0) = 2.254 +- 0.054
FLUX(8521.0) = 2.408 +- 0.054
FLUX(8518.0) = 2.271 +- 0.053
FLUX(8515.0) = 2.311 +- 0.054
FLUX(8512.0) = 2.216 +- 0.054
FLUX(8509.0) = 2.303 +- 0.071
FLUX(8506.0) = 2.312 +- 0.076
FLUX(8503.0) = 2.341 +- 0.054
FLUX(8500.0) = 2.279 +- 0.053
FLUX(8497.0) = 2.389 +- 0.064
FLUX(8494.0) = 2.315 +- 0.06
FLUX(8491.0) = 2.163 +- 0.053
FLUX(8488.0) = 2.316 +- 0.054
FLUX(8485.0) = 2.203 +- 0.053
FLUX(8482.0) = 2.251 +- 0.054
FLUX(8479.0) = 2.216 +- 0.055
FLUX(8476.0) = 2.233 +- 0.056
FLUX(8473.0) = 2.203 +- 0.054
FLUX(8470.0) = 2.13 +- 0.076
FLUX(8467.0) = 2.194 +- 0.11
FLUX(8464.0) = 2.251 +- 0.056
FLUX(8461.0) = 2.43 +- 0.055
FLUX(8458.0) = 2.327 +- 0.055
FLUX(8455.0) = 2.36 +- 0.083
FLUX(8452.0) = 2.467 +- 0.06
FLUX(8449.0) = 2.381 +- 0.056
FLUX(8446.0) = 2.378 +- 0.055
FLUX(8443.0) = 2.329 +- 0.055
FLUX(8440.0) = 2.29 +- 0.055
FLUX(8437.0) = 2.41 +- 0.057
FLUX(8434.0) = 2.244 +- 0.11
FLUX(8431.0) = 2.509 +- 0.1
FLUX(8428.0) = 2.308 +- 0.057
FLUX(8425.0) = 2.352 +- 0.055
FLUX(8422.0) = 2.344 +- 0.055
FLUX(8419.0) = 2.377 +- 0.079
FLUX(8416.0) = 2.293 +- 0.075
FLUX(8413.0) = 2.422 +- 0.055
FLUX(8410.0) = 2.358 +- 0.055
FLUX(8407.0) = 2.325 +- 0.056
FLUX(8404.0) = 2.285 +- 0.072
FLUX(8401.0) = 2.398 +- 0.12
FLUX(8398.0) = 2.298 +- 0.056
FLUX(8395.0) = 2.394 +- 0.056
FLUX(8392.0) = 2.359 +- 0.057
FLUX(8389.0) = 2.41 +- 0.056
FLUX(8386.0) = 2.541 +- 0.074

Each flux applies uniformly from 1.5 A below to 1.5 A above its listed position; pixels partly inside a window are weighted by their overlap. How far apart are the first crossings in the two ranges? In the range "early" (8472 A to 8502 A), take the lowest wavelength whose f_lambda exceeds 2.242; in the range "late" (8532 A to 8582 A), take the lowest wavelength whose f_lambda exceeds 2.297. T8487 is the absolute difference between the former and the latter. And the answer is 60 A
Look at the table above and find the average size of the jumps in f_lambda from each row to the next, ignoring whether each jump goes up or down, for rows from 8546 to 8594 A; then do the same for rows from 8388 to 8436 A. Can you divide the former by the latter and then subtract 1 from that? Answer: -0.13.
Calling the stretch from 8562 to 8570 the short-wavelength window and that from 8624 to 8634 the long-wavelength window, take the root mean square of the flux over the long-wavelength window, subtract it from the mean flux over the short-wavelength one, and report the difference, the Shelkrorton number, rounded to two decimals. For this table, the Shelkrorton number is -0.07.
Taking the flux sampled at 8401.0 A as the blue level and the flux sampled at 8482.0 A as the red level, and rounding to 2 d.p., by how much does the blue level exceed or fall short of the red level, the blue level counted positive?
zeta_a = 0.15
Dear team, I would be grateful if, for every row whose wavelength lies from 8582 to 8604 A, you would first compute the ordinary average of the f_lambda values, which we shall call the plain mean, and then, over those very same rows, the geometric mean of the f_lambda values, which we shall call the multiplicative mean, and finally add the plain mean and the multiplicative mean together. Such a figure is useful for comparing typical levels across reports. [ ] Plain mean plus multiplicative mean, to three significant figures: 4.47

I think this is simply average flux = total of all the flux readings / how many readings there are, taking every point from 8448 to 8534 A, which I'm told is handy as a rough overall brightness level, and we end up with 2.28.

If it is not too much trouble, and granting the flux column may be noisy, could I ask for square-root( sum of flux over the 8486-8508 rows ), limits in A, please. 4.01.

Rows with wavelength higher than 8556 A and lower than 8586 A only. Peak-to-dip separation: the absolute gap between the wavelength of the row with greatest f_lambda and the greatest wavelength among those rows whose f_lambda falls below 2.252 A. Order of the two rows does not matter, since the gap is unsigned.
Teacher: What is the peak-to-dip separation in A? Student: 27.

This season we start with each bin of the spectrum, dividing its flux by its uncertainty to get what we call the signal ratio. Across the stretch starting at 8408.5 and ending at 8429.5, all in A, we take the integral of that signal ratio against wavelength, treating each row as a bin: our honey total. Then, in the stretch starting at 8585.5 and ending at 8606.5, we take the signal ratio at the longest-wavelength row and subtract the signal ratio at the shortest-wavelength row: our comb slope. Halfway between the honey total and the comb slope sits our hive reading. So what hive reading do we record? 411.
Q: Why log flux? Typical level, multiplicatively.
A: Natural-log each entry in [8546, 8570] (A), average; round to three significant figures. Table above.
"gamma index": 0.819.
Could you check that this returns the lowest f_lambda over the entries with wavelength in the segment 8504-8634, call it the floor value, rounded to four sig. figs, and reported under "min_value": 2.147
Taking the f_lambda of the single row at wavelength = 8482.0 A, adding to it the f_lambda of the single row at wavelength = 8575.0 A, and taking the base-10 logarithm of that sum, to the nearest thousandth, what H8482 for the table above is 0.657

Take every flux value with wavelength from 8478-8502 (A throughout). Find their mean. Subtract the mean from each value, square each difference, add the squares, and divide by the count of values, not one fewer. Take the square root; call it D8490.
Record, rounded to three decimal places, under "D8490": 0.068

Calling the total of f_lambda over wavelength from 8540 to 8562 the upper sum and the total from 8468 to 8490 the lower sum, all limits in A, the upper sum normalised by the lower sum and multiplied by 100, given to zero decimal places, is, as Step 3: 103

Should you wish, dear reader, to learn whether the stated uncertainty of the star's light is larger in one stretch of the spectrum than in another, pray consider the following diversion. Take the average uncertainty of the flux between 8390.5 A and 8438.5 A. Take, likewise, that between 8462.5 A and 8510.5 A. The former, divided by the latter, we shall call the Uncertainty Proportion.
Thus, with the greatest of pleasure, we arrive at 1.12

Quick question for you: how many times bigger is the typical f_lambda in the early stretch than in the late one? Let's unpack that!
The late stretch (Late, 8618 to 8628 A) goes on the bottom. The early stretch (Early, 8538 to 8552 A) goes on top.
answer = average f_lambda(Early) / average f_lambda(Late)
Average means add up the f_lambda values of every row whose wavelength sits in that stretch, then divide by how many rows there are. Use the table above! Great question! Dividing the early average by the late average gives 1.00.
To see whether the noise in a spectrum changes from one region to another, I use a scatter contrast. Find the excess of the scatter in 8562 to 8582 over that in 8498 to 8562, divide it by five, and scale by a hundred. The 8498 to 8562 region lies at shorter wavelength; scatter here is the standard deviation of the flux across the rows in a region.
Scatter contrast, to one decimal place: -0.2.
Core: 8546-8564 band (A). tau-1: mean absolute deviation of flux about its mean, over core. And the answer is 0.024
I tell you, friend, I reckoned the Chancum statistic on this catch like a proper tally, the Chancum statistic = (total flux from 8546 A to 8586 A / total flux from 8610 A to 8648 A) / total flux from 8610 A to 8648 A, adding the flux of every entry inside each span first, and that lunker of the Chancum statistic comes 0.0323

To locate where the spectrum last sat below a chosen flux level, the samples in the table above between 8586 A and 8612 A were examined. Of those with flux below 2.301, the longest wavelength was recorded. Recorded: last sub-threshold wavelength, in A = 8608.0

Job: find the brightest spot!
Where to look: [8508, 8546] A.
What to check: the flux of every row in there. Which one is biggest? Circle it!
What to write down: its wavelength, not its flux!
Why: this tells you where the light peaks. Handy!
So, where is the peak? 8521.0 A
